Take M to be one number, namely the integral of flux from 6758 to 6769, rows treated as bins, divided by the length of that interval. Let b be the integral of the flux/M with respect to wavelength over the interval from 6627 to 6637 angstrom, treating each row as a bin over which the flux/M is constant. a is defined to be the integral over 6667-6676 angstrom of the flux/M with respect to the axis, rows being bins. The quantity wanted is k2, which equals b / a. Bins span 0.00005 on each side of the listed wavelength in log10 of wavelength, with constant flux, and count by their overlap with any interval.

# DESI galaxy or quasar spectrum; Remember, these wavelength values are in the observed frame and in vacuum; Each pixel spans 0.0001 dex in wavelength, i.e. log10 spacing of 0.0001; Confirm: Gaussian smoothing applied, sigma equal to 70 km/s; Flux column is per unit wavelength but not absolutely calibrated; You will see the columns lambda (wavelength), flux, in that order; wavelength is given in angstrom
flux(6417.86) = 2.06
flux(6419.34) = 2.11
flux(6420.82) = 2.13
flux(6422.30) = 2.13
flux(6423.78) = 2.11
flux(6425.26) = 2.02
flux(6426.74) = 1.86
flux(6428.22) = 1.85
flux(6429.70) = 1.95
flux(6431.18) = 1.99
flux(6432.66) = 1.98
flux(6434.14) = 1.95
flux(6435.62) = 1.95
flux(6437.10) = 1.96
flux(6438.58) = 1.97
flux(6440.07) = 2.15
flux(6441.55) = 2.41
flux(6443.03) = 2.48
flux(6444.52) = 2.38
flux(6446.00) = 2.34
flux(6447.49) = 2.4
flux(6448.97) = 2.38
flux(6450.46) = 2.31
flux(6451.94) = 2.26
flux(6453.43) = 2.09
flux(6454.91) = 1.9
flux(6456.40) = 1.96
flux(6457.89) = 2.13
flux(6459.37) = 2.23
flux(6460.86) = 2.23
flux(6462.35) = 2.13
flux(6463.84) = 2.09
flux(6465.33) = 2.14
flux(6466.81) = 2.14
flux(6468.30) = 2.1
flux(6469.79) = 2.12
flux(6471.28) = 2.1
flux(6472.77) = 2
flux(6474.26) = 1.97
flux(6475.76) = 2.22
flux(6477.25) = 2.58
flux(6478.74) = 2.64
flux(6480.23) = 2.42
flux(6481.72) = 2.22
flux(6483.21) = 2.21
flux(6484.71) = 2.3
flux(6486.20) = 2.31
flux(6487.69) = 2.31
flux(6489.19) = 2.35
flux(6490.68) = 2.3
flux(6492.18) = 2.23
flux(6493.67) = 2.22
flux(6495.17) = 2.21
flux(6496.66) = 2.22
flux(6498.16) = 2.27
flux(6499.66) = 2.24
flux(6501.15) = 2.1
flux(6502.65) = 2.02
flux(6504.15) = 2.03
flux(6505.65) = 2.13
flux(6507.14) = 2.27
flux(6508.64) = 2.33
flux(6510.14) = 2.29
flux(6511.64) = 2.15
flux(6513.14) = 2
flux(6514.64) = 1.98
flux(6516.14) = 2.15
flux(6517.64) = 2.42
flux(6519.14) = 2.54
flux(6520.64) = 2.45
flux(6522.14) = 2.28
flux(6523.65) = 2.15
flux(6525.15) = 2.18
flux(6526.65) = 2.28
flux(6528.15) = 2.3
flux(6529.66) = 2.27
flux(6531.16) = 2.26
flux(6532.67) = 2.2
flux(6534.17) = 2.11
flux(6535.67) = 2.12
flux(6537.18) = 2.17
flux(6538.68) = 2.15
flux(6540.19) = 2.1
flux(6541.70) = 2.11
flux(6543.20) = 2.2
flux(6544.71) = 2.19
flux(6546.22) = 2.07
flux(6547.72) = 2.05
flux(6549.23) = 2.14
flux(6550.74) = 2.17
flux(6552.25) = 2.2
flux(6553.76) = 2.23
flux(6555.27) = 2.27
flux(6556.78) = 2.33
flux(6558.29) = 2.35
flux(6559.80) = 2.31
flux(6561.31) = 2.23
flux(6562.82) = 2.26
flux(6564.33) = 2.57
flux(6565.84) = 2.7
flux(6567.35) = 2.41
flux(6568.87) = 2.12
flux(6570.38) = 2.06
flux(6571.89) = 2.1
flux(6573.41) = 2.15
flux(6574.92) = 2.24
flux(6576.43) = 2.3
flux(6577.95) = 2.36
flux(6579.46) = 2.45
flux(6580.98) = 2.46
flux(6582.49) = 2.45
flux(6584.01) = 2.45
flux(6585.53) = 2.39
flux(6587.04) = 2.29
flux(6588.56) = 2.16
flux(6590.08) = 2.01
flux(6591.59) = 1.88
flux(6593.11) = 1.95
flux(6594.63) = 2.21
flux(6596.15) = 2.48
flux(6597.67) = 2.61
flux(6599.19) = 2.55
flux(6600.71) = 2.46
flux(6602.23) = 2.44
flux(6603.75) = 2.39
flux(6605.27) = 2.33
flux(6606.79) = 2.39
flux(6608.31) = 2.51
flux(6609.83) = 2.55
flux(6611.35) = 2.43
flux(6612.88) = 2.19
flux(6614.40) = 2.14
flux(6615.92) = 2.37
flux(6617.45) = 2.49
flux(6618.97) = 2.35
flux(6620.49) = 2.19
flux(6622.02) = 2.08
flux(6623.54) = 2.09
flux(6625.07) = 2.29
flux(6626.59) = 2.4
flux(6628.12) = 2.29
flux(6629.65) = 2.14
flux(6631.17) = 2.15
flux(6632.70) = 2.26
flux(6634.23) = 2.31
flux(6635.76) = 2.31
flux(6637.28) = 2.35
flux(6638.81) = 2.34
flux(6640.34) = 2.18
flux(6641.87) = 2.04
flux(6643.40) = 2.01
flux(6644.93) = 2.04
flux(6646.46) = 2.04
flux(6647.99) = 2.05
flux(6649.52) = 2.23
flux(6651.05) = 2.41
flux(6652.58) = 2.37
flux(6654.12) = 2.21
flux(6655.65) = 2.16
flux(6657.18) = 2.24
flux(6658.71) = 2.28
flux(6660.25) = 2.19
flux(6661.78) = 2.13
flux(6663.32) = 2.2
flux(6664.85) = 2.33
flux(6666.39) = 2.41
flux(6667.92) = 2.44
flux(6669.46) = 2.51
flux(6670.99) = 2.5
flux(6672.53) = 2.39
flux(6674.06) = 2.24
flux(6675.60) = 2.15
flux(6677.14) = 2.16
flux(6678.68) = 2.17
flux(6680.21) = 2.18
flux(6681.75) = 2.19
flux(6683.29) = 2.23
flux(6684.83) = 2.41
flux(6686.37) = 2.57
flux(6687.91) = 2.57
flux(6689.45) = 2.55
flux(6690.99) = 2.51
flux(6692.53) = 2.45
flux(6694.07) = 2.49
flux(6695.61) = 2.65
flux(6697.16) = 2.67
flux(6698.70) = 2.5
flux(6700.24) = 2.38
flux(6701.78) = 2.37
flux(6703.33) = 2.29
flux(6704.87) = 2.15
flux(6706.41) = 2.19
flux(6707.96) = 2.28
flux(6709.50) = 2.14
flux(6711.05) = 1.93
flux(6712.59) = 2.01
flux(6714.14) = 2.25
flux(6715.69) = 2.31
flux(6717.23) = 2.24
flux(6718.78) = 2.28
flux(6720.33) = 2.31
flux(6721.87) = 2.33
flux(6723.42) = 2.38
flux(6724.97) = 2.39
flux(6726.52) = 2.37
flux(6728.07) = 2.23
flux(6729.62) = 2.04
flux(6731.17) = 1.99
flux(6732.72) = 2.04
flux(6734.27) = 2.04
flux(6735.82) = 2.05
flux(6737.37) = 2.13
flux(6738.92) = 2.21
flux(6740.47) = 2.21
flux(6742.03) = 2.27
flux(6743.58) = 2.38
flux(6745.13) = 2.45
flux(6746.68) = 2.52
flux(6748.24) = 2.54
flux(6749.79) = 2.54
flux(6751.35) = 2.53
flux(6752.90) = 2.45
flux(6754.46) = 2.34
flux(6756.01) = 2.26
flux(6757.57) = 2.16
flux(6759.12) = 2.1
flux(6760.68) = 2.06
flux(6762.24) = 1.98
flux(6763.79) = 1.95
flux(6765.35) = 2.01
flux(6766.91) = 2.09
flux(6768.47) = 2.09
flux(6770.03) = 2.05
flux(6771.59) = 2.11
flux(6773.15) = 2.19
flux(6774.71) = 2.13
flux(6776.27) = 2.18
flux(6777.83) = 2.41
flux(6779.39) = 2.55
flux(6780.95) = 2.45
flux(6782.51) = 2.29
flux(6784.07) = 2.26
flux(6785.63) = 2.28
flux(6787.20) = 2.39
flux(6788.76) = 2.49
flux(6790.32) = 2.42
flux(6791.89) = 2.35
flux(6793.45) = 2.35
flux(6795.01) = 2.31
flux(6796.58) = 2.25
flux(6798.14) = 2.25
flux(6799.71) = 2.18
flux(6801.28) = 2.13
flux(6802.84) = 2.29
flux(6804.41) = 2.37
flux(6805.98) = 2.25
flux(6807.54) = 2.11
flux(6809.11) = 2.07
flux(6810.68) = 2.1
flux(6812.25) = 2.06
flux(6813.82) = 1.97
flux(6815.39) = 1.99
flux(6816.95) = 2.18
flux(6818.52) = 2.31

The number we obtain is 1.05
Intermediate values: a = 10.5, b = 11.0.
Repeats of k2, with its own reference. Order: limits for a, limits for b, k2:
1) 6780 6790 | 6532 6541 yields 0.81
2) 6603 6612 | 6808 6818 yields 0.94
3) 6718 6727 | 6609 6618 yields 1.01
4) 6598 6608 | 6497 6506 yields 0.79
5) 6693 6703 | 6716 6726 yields 0.93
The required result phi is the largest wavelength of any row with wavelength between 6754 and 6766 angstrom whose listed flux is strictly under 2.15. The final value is 6765.35 angstrom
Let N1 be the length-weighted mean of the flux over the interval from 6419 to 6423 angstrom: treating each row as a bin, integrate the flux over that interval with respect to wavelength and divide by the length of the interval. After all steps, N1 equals 2.12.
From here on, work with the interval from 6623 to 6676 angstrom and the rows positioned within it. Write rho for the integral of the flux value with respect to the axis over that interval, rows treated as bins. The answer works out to 119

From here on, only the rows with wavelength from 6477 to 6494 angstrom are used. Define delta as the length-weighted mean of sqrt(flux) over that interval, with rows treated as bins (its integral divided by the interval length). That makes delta 1.53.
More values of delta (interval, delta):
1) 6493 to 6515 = 1.47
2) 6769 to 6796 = 1.52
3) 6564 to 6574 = 1.51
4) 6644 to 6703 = 1.53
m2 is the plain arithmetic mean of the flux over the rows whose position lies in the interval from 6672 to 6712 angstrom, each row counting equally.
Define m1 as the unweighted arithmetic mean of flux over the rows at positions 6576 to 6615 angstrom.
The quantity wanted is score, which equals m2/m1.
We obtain 1.00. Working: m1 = 2.34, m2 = 2.34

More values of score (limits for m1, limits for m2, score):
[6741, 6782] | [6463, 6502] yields 0.99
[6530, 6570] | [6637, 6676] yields 1.01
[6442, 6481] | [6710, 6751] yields 1.01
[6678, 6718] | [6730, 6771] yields 0.95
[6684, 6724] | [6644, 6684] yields 0.95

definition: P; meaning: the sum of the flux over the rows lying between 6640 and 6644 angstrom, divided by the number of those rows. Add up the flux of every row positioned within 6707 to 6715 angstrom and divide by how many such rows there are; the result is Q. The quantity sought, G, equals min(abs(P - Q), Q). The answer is 0.05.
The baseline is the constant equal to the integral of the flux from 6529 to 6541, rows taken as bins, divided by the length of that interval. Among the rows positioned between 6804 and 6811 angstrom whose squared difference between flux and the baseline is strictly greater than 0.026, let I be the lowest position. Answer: 6804.41 angstrom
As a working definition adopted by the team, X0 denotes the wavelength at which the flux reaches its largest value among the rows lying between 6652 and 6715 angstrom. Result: 6697.16 angstrom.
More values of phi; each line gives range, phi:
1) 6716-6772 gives 6771.59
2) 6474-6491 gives 6474.26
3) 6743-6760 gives 6759.12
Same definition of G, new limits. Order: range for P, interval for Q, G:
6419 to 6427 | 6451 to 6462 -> 0.05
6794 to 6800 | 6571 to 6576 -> 0.08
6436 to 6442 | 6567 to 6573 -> 0.05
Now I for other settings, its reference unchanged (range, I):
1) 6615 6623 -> 6615.92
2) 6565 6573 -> 6565.84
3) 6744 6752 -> 6745.13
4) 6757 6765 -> 6762.24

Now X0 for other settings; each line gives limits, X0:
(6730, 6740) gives 6738.92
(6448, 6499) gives 6478.74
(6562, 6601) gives 6565.84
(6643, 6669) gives 6667.92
